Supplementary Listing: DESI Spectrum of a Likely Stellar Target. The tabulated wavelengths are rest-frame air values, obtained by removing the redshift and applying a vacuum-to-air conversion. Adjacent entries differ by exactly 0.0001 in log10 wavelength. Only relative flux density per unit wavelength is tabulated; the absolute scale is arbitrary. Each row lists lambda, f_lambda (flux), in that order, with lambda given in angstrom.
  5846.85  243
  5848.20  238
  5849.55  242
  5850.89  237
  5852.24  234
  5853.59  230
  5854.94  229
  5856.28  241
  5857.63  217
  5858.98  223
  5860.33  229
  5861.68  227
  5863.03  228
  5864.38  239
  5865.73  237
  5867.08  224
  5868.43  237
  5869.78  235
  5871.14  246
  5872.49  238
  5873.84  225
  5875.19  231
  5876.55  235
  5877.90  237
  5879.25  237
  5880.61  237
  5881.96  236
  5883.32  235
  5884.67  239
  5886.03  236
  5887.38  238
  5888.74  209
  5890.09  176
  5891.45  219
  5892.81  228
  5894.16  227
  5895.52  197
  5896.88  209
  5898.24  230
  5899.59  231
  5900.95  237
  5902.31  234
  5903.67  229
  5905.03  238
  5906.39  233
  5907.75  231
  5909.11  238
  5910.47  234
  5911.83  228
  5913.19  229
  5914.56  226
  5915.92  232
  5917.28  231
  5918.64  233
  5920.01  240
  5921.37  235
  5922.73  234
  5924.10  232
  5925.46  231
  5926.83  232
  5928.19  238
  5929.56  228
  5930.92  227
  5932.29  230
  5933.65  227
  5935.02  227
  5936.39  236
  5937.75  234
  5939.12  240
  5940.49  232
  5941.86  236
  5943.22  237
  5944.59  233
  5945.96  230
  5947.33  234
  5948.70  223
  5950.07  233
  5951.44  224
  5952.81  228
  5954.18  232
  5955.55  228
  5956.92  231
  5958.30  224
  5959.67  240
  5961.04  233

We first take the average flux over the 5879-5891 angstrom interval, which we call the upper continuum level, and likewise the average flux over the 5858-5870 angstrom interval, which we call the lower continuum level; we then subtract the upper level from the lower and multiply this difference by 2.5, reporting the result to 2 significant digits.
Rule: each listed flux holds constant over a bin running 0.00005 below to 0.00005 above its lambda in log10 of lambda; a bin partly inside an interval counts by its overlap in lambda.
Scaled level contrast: 10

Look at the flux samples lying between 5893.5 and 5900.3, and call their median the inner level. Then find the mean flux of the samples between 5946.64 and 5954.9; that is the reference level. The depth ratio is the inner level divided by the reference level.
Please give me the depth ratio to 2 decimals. 0.99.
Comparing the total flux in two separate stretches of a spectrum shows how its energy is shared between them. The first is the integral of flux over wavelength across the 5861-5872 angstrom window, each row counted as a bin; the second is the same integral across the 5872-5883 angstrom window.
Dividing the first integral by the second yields 1.00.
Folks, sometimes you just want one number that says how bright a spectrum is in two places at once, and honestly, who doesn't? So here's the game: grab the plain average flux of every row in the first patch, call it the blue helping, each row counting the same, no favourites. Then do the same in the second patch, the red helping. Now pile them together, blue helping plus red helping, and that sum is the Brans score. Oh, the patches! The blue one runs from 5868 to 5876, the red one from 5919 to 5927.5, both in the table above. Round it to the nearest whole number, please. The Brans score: 469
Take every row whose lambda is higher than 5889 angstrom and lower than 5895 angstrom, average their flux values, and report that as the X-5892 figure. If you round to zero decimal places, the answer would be 212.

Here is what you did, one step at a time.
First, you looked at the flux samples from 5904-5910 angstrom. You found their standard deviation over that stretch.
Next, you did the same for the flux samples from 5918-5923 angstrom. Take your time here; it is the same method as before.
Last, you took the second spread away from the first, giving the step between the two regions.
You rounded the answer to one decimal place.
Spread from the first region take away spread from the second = 0.4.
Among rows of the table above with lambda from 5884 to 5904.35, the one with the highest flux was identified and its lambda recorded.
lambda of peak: 5884.67 angstrom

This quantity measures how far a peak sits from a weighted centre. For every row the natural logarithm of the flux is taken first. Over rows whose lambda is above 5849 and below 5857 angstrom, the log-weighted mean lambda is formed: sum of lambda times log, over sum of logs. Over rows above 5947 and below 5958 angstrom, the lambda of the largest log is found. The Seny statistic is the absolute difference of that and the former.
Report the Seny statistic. 94.4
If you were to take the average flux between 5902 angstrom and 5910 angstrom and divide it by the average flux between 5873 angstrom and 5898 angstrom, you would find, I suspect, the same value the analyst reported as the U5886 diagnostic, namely 1.04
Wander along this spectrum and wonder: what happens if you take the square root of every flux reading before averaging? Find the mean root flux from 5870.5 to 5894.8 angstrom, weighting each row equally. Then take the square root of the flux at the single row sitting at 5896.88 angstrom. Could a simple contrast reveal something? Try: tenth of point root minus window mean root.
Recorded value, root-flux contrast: -13.7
